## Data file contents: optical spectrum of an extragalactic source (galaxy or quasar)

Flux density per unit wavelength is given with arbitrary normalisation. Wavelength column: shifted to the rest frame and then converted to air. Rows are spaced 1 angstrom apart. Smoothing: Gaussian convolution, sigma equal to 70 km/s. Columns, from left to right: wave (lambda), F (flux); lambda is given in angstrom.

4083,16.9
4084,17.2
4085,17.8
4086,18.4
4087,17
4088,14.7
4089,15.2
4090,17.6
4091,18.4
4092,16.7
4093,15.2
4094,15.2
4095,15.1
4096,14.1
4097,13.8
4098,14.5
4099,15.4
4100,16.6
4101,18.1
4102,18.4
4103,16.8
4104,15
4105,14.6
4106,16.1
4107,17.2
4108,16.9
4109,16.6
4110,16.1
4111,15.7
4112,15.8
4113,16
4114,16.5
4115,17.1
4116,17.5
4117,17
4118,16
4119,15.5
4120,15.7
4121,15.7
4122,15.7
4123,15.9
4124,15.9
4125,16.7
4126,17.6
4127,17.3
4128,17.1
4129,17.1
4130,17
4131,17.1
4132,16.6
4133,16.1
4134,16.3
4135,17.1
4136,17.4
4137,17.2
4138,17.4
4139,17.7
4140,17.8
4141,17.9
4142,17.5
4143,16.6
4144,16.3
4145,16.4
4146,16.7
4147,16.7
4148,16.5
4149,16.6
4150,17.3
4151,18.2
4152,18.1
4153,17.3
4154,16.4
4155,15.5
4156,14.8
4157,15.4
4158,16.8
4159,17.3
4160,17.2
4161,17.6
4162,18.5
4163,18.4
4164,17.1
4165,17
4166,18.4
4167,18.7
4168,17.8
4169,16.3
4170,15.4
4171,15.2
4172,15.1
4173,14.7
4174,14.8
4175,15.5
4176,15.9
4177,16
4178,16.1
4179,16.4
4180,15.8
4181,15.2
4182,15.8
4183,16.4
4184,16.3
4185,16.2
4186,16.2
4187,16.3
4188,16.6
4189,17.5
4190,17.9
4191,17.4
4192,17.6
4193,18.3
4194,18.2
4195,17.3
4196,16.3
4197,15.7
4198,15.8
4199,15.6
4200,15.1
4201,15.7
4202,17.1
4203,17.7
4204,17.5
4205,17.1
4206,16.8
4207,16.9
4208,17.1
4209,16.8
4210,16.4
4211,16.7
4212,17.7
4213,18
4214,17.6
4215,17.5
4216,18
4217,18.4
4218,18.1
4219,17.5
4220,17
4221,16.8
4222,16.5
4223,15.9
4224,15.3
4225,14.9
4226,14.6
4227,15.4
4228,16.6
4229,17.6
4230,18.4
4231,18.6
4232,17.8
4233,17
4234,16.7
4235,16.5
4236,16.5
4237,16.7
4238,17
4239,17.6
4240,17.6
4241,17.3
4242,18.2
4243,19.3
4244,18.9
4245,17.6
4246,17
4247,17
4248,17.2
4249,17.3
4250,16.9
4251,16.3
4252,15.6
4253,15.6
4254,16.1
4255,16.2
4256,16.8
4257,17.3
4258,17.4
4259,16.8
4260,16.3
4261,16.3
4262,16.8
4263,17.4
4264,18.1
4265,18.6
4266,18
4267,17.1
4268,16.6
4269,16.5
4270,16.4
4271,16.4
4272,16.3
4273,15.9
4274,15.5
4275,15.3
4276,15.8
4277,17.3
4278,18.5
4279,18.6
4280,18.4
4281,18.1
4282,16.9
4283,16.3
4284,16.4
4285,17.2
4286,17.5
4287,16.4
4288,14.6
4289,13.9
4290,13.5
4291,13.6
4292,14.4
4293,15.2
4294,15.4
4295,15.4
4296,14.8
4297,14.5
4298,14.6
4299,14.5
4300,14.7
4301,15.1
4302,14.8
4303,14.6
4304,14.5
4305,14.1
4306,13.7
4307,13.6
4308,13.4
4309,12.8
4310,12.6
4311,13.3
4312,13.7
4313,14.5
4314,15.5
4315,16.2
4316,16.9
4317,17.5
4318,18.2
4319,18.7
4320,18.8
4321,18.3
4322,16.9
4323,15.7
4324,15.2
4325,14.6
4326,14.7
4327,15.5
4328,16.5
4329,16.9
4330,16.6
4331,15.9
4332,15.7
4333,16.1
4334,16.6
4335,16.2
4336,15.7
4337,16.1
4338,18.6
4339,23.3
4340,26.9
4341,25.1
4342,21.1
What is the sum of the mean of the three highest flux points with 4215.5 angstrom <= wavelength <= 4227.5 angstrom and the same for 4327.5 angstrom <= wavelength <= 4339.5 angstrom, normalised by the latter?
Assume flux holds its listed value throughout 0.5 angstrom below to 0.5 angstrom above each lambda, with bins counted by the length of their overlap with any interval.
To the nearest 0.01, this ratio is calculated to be 1.93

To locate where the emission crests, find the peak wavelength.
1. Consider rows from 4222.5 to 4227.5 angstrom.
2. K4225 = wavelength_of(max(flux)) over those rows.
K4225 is 4223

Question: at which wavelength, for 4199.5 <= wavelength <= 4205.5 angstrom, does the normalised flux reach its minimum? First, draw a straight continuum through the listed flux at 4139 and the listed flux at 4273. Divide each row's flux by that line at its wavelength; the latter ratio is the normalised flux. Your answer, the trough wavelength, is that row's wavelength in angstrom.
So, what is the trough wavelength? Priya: 4200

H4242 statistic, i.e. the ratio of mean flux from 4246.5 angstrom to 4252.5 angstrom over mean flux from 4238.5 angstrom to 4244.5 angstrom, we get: 0.92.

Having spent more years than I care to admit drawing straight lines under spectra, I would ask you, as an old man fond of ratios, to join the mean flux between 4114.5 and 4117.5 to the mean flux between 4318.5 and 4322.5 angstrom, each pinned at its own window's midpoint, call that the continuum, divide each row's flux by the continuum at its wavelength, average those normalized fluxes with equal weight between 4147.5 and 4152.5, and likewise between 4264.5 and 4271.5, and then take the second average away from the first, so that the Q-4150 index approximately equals 0.05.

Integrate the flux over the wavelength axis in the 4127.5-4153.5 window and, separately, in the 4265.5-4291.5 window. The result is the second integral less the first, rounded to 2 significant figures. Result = -17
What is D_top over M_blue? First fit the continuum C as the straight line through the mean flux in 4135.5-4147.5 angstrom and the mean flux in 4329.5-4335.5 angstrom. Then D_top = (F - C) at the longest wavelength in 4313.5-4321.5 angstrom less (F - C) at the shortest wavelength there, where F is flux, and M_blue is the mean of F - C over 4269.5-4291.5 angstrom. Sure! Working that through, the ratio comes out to -21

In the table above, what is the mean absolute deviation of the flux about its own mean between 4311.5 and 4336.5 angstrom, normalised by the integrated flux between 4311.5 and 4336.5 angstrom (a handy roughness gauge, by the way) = 0.0025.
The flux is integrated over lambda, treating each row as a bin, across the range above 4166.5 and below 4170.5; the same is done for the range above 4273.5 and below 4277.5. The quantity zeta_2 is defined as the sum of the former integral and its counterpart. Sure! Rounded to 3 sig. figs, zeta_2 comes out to 132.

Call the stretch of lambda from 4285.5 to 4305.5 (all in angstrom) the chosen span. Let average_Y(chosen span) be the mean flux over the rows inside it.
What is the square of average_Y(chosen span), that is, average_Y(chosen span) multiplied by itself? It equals 219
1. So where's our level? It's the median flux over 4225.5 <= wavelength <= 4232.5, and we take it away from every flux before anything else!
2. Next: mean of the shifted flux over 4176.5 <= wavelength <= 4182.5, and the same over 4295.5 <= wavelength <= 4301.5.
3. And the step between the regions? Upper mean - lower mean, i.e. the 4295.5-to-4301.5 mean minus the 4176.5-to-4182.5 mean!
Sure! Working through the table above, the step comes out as -1.2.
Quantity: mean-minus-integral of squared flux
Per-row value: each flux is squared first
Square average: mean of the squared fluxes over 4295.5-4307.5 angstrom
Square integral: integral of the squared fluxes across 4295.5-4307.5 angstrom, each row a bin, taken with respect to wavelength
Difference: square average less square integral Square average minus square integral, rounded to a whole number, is -2301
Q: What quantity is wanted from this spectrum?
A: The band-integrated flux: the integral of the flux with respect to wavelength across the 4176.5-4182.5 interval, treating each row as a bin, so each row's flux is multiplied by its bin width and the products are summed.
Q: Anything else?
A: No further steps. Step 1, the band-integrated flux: 95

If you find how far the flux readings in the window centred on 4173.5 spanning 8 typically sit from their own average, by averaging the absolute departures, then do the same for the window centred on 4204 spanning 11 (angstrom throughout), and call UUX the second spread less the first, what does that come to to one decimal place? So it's 0.3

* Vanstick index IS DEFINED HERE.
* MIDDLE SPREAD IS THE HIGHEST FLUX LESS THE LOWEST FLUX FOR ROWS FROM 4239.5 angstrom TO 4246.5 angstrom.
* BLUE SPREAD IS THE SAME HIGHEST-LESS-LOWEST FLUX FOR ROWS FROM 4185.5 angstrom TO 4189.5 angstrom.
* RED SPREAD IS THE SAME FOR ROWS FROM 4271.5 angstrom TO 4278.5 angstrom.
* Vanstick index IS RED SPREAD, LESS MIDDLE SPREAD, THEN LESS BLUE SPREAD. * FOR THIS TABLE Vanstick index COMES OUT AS -0.40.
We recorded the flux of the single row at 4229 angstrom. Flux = 17.6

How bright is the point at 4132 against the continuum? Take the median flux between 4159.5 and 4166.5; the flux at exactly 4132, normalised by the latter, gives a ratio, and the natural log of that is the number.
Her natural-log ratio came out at -0.06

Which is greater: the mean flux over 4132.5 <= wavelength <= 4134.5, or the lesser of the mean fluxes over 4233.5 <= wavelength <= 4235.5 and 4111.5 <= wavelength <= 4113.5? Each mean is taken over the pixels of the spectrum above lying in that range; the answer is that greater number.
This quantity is 16.2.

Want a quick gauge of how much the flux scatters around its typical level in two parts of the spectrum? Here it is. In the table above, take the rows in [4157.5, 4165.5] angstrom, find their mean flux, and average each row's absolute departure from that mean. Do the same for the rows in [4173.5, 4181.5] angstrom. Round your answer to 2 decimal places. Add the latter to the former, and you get 0.92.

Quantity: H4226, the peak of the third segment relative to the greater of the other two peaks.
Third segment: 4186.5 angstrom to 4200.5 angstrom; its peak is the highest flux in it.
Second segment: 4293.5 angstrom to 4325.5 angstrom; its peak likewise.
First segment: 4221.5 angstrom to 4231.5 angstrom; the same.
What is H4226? 0.973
